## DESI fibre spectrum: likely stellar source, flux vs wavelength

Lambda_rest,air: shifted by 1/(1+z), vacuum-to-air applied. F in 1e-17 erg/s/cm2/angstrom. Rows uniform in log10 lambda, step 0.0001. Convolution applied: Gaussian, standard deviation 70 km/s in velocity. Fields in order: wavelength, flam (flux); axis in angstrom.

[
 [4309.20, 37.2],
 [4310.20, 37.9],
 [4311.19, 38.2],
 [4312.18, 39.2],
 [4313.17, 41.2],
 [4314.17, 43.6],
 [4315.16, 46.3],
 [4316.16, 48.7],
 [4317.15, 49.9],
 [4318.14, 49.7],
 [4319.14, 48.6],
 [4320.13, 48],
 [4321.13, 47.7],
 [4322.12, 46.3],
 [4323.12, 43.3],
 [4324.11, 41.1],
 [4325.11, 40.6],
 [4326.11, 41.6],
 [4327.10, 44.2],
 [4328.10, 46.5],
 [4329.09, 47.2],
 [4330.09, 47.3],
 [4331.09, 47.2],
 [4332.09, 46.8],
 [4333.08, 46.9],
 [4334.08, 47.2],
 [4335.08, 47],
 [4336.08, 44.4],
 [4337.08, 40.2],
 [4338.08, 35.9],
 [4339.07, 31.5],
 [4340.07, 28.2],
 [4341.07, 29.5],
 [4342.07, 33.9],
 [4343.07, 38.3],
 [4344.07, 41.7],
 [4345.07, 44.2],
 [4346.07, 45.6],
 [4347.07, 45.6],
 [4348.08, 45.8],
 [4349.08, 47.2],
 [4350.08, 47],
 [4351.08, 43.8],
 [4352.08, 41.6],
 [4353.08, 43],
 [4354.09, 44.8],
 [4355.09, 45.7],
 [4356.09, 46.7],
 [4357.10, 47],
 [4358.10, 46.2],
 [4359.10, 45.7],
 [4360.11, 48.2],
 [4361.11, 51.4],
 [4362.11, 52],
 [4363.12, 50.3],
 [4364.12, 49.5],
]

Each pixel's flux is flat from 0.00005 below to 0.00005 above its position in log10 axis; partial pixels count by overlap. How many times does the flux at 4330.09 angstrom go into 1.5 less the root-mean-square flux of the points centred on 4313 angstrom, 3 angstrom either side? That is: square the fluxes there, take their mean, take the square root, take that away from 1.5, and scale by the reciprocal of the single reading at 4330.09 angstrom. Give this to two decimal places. -0.84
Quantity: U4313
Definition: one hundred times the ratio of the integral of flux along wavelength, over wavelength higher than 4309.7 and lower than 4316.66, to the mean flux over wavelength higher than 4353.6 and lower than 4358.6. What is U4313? 636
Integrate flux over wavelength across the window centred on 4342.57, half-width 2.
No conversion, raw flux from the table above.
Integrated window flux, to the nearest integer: 143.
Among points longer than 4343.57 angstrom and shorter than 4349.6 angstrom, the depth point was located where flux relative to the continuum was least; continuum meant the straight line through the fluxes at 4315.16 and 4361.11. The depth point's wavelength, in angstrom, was 4344.07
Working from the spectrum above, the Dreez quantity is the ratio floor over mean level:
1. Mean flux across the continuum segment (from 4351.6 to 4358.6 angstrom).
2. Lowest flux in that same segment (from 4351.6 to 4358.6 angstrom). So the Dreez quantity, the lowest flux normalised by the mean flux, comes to 0.924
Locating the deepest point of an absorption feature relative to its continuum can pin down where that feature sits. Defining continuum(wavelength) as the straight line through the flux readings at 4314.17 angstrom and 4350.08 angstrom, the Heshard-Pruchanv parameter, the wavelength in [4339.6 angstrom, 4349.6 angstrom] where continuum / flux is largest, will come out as 4340.07 angstrom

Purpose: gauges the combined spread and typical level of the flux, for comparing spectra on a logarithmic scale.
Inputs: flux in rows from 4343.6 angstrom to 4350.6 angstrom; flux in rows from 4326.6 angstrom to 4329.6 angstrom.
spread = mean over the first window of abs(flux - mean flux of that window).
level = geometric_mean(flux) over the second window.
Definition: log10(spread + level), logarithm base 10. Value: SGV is 1.67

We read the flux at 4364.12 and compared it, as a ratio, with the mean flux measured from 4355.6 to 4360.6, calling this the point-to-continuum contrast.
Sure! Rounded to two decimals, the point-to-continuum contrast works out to 1.06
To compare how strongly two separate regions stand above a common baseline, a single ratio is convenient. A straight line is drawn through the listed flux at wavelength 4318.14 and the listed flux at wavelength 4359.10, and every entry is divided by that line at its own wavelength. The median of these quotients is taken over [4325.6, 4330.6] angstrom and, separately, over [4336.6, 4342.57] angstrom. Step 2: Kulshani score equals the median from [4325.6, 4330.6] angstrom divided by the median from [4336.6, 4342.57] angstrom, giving 1.39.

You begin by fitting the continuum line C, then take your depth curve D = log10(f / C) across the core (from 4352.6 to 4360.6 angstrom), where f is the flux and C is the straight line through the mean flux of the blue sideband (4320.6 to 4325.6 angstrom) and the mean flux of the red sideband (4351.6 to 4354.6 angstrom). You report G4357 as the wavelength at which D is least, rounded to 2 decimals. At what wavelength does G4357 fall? 4353.08 angstrom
